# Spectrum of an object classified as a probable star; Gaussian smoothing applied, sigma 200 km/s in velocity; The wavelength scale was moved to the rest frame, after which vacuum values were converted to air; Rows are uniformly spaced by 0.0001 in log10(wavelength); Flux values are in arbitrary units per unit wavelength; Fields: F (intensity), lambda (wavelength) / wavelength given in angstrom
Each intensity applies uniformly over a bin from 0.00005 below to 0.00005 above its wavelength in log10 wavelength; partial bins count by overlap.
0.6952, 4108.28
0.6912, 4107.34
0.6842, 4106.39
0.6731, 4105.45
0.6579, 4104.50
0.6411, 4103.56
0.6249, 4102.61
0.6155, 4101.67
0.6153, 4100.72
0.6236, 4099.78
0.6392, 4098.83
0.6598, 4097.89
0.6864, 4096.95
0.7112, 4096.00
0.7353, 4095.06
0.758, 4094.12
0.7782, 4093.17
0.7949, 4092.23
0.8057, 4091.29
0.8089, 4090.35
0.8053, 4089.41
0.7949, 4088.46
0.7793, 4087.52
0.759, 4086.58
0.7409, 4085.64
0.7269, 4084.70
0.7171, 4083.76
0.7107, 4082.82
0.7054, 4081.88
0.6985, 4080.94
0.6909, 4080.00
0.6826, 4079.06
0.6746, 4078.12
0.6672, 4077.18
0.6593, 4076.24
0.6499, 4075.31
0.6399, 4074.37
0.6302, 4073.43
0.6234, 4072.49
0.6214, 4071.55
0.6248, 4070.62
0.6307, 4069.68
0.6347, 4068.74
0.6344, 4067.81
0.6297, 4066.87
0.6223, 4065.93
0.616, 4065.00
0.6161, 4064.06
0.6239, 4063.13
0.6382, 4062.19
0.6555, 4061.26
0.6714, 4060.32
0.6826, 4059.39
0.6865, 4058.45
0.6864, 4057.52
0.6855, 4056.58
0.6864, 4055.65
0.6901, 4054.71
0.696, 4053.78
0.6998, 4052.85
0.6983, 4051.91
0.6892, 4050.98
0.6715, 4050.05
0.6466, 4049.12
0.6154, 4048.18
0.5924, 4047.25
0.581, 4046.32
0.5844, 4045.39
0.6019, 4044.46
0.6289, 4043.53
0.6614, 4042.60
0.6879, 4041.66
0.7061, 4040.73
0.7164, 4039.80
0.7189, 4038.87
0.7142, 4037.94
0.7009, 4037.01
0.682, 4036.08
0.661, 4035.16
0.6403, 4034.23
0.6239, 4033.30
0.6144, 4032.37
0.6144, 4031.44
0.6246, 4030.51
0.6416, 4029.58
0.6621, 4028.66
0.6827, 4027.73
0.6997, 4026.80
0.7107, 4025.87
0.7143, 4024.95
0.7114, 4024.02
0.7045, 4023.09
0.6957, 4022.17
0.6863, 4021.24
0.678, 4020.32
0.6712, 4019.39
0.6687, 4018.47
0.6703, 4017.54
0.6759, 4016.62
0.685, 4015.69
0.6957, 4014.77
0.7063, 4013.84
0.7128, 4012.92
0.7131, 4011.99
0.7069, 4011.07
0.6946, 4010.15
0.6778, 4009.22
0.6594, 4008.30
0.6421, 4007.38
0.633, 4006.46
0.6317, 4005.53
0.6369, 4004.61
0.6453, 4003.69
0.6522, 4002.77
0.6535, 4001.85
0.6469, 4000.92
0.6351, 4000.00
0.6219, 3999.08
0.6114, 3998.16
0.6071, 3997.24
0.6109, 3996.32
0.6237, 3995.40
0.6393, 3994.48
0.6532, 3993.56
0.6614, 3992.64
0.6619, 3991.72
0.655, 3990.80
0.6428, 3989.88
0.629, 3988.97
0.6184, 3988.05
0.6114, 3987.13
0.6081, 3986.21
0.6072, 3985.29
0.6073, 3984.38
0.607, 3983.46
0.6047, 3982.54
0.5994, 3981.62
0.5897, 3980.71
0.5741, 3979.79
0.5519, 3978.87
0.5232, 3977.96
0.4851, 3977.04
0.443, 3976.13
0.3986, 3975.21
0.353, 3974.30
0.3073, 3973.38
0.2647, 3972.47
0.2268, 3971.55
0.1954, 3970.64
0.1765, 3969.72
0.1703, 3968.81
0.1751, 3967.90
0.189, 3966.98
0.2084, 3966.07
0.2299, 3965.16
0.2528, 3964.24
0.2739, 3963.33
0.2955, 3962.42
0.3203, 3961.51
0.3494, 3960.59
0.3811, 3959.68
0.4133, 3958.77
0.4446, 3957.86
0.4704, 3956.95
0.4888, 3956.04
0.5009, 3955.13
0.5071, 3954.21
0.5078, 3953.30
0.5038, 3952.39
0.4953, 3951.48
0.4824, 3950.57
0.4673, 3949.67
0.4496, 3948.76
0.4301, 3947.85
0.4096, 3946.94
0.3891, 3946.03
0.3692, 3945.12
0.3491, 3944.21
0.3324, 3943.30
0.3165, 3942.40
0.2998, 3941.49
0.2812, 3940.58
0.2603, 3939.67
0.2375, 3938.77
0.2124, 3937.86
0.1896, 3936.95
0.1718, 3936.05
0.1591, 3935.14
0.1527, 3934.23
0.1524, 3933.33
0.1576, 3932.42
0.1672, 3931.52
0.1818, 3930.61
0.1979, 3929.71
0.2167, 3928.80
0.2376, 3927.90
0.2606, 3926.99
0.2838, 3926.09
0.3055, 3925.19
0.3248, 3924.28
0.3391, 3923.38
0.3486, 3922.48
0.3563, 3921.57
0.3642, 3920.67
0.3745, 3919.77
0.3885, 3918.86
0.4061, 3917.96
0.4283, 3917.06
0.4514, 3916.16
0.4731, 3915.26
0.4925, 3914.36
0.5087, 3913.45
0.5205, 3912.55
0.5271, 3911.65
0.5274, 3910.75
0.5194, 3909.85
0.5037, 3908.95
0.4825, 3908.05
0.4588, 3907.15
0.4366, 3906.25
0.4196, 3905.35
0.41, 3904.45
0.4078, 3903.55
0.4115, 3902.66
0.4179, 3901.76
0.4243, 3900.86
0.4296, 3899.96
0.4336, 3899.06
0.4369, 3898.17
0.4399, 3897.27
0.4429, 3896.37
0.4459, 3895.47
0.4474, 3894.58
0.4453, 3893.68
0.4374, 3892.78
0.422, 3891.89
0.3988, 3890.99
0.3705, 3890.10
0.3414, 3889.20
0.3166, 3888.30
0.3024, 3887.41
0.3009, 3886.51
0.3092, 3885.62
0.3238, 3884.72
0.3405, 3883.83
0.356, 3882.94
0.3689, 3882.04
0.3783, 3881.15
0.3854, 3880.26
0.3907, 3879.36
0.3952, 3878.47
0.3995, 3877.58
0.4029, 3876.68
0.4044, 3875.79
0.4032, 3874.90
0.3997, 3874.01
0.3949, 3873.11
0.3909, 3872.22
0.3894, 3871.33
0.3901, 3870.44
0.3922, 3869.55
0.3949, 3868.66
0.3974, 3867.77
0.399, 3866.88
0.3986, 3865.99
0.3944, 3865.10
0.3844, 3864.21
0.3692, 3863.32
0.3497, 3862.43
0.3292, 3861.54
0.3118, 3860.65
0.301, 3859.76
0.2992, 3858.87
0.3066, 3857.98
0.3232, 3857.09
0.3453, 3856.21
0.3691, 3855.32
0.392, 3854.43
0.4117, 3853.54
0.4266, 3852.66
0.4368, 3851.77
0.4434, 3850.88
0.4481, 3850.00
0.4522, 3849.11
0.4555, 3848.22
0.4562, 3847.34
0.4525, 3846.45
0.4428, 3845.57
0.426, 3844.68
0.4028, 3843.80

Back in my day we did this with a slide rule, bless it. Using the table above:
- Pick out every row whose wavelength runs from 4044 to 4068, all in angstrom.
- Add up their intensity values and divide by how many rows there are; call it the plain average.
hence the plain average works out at 0.65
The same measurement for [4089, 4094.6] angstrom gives 0.79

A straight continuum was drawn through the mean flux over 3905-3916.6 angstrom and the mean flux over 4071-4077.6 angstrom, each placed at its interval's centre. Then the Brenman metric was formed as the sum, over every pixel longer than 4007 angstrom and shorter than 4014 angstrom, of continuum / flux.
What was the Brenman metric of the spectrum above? 6.8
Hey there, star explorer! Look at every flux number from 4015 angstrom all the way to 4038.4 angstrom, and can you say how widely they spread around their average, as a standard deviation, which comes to 0.031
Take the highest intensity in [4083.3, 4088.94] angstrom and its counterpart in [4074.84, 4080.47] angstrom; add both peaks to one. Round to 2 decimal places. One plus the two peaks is 2.49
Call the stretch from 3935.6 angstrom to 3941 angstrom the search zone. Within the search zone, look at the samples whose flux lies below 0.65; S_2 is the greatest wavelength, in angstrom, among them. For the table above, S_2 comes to 3940.58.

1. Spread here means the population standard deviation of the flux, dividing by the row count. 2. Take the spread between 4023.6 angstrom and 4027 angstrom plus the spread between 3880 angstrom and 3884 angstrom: 0.0216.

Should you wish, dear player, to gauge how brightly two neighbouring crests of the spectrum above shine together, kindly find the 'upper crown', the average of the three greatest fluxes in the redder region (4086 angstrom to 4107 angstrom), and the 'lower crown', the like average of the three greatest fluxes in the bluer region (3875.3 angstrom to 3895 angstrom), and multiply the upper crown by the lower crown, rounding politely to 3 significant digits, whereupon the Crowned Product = 0.358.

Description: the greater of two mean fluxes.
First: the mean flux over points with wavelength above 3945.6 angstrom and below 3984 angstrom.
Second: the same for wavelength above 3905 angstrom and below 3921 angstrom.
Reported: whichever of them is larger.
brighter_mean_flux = 0.46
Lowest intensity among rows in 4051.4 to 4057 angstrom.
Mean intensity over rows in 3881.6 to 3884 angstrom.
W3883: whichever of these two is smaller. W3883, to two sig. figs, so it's 0.36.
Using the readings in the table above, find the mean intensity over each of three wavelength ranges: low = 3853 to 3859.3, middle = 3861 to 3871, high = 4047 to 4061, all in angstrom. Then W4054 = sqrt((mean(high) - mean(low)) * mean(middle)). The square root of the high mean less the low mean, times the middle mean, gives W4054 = 0.351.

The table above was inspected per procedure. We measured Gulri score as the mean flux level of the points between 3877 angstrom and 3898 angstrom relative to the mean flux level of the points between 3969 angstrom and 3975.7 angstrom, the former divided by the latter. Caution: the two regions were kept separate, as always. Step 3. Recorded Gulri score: 1.4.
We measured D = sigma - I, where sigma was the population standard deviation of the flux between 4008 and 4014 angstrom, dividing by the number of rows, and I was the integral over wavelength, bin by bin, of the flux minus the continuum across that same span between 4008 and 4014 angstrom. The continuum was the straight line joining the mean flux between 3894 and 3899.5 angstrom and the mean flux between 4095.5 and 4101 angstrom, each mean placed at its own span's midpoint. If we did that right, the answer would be -0.8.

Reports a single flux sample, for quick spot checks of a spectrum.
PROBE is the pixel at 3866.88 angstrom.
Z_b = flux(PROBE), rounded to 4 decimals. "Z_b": 0.3990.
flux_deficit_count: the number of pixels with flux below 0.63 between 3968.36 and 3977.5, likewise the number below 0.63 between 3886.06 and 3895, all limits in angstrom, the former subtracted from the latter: 0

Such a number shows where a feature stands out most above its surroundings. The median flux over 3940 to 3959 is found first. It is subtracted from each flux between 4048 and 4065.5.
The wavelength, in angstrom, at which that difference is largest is 4052.85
